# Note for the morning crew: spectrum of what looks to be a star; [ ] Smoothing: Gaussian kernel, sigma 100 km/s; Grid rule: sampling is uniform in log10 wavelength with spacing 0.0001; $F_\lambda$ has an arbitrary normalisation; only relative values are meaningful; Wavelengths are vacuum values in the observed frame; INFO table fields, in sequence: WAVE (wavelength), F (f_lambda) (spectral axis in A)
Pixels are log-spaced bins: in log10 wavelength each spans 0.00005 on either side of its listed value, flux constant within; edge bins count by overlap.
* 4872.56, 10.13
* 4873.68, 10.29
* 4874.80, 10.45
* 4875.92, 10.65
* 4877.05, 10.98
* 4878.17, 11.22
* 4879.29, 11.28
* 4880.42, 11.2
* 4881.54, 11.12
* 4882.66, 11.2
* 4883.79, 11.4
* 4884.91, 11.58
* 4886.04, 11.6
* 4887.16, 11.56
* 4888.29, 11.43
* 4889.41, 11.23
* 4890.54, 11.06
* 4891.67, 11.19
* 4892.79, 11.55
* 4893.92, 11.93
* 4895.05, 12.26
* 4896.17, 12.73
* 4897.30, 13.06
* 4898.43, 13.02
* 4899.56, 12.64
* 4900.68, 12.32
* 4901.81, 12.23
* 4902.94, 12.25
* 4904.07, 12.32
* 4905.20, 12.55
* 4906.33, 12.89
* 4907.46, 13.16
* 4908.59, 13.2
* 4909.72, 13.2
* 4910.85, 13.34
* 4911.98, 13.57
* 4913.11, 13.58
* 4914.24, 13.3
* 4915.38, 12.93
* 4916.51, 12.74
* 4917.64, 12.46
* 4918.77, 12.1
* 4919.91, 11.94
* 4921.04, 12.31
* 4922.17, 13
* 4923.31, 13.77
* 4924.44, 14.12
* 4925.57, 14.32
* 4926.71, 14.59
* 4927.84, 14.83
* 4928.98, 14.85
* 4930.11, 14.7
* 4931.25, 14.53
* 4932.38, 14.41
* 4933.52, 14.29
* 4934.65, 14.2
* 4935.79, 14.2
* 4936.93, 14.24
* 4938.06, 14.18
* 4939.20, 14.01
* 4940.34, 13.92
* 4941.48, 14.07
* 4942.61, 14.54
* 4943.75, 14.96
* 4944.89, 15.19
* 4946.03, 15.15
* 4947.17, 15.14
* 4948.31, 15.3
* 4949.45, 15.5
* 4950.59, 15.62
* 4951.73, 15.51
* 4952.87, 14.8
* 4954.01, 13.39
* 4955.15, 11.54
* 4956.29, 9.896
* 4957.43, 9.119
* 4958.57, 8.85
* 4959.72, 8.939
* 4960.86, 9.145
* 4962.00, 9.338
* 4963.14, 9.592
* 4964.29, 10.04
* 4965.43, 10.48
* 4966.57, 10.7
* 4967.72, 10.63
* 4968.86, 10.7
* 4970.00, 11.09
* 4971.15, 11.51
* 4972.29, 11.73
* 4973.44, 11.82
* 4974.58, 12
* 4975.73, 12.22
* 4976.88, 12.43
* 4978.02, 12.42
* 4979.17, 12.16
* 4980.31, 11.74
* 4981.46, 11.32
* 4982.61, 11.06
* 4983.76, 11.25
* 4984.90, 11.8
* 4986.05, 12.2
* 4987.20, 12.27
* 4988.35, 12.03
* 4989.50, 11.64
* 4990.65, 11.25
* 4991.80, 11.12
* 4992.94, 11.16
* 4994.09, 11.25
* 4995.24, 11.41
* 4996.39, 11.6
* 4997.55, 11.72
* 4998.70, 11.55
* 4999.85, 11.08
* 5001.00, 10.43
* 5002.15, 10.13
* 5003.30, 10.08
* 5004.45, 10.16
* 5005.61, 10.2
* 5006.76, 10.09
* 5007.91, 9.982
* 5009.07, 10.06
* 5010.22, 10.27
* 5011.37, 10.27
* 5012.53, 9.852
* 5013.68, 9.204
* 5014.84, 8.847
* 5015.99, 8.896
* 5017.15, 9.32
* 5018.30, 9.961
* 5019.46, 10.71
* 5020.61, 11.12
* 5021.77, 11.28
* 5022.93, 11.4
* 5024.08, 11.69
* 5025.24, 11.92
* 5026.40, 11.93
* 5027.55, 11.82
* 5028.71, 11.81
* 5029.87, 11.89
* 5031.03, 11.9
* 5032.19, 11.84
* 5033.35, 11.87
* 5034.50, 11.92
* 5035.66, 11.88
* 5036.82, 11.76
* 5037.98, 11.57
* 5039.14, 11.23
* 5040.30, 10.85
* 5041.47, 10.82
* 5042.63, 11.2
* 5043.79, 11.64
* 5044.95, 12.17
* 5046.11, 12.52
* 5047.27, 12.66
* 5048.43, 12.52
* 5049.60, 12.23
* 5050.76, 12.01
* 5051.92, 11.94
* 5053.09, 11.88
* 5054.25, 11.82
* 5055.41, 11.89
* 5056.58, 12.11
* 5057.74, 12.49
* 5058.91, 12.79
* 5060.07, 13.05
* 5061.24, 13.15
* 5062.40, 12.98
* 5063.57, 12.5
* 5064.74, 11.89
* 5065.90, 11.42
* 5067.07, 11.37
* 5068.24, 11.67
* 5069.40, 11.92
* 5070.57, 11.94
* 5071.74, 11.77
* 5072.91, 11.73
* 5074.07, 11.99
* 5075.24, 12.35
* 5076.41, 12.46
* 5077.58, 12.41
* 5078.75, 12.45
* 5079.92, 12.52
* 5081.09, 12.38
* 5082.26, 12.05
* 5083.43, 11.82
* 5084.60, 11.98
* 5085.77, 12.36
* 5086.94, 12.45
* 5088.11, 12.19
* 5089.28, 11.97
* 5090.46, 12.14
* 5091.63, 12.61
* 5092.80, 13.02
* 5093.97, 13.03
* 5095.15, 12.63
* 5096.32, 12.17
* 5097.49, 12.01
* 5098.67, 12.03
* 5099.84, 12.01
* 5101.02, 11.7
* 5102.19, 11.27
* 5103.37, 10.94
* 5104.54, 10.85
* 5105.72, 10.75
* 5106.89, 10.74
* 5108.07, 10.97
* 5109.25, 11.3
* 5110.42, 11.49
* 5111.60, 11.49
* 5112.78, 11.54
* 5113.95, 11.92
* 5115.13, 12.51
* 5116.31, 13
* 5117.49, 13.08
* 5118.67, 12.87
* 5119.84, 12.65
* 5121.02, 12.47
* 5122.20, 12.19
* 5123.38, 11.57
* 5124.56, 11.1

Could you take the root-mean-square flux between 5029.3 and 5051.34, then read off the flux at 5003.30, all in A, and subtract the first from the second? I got -1.7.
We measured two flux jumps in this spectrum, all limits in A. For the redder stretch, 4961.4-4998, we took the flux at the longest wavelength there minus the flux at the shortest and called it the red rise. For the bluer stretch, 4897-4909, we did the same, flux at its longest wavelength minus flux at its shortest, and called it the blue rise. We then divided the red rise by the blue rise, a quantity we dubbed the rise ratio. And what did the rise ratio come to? 17.0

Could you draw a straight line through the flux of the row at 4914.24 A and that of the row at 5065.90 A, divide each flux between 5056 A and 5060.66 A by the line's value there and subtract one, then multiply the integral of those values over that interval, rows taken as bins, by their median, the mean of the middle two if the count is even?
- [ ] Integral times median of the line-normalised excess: 0.043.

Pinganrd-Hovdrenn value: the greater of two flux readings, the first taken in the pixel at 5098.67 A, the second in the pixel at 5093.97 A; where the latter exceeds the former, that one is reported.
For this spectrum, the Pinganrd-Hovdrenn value 13.0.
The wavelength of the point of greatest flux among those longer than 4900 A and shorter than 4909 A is 4908.59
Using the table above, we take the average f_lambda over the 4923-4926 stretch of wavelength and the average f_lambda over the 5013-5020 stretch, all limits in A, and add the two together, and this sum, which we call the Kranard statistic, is 23.6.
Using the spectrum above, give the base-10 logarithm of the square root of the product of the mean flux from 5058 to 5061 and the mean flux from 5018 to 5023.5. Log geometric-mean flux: 1.074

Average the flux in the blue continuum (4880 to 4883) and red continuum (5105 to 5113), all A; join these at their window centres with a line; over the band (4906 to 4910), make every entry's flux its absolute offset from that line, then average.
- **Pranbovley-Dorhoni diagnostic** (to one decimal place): 1.9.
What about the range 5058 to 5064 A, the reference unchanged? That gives 1.7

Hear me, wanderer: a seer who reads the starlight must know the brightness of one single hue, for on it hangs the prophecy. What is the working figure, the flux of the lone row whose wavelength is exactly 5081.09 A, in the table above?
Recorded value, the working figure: 12.38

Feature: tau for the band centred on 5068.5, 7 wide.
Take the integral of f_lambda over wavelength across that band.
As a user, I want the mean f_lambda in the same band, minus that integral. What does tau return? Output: -70.1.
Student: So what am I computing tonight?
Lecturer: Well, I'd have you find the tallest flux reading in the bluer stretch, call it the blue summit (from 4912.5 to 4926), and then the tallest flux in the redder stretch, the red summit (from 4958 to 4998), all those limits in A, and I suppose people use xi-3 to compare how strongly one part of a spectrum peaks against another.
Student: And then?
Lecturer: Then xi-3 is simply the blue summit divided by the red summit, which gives 1.15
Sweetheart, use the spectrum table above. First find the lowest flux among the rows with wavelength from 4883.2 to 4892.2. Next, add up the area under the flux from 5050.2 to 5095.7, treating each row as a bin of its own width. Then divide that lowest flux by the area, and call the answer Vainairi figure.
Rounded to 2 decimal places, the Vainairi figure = 0.02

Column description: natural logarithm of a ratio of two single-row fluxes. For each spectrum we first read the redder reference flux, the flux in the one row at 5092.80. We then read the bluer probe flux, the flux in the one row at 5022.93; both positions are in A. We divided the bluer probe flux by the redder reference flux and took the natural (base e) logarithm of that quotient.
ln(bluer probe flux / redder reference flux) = -0.13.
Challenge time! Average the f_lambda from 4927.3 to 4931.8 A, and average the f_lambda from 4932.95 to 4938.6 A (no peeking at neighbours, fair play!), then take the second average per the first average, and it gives 0.97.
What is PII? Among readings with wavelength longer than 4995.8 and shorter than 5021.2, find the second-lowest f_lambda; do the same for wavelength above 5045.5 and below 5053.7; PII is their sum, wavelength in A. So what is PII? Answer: 21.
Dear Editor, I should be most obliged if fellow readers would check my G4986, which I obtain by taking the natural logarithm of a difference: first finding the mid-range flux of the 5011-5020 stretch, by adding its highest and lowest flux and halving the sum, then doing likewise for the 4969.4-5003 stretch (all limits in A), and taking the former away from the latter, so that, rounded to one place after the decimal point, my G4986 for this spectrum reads 0.4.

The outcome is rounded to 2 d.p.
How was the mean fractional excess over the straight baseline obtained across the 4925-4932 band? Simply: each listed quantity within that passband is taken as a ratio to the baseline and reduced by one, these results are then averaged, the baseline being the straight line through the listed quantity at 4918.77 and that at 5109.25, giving 0.21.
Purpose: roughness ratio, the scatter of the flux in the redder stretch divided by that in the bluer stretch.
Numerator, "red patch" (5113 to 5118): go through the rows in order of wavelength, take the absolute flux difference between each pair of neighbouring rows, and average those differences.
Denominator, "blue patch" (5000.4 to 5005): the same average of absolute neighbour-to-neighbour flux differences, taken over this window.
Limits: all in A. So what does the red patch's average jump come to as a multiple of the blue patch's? 2.7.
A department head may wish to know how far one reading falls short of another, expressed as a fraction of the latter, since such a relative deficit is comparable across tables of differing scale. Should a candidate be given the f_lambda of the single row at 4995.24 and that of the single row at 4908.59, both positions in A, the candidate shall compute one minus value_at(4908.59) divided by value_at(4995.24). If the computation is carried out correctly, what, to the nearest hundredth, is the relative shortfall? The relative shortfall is -0.16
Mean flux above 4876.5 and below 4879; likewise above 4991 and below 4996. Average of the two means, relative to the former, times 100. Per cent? 101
